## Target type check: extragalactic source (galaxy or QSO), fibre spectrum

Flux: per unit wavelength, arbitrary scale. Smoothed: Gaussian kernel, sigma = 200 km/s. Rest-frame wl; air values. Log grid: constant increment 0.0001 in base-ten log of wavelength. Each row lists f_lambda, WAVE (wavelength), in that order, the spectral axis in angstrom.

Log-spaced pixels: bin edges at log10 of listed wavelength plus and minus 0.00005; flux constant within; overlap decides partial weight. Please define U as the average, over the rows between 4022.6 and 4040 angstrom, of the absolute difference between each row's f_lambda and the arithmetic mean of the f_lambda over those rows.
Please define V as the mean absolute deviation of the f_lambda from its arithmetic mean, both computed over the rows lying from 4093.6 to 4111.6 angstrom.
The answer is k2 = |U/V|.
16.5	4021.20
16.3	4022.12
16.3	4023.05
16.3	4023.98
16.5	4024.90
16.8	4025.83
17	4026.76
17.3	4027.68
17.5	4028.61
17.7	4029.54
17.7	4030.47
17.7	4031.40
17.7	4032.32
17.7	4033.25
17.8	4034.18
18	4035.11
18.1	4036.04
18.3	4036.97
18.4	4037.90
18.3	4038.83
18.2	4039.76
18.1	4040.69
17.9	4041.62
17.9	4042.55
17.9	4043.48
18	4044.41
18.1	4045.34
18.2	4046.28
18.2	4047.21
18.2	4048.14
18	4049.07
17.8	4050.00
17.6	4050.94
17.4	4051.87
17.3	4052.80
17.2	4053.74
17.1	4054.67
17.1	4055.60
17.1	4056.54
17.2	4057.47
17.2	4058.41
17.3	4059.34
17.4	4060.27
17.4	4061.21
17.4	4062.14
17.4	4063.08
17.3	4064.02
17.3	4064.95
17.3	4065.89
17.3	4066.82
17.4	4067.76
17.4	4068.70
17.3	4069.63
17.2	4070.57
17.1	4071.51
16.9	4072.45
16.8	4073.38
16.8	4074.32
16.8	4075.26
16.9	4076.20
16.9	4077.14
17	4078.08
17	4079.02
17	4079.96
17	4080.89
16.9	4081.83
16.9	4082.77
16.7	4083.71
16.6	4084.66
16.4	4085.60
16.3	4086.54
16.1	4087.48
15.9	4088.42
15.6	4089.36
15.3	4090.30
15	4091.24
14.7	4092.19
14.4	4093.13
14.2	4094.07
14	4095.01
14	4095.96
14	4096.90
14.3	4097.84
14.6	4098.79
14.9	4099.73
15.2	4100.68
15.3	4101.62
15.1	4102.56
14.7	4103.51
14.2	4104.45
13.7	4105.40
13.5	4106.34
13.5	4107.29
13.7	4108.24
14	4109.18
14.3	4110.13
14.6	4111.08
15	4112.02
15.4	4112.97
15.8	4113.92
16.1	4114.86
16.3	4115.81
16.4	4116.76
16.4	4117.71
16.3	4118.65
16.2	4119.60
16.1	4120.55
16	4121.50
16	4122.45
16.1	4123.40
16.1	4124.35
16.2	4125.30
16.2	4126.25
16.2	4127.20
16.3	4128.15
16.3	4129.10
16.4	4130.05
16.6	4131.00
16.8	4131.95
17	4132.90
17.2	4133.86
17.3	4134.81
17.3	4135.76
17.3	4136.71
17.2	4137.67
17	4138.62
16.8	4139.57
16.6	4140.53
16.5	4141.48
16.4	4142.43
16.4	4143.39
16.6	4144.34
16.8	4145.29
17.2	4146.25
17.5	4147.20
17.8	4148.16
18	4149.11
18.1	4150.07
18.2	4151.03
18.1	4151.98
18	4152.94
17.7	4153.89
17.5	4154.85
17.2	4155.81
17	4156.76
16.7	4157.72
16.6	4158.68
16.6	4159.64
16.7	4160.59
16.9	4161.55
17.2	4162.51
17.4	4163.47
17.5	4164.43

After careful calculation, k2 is 1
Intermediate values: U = 0.5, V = 0.45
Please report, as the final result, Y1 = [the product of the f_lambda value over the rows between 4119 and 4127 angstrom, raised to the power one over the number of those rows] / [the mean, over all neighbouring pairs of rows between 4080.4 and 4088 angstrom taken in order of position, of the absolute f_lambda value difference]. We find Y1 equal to 125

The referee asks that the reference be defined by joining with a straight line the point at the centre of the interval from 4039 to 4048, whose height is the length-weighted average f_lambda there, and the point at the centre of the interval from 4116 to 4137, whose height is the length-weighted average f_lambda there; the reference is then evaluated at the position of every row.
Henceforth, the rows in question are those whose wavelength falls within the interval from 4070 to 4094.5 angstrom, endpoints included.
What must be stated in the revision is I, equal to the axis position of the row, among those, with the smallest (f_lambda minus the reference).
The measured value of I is 4094.07 angstrom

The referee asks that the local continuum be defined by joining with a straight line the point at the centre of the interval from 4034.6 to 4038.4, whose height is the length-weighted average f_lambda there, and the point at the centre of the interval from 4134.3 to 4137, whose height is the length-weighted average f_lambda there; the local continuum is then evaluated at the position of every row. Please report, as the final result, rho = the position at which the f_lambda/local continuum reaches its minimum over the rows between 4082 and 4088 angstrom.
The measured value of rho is 4087.48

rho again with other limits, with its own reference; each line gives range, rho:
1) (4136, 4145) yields 4142.43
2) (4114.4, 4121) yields 4114.86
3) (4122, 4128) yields 4122.45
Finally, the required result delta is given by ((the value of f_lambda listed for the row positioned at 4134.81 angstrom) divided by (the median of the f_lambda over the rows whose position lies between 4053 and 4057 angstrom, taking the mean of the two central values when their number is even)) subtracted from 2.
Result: 0.99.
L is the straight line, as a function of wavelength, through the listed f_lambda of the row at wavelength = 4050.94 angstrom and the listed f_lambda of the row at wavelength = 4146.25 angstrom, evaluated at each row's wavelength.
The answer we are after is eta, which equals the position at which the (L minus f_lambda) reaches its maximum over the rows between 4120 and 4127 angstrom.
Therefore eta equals 4121.50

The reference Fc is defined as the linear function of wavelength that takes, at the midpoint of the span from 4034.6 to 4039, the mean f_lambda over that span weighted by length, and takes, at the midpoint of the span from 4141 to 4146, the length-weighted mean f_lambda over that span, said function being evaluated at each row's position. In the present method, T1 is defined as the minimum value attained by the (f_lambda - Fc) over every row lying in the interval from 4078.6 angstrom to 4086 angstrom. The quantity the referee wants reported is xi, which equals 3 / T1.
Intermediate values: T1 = -1.1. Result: -2.8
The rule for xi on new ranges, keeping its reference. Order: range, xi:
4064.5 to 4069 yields -6.3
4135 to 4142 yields -26.1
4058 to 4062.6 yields -4.5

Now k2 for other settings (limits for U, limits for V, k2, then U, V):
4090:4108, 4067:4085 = 3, 0.5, 0.17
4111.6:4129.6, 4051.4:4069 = 3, 0.2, 0.09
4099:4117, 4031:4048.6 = 4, 0.8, 0.18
